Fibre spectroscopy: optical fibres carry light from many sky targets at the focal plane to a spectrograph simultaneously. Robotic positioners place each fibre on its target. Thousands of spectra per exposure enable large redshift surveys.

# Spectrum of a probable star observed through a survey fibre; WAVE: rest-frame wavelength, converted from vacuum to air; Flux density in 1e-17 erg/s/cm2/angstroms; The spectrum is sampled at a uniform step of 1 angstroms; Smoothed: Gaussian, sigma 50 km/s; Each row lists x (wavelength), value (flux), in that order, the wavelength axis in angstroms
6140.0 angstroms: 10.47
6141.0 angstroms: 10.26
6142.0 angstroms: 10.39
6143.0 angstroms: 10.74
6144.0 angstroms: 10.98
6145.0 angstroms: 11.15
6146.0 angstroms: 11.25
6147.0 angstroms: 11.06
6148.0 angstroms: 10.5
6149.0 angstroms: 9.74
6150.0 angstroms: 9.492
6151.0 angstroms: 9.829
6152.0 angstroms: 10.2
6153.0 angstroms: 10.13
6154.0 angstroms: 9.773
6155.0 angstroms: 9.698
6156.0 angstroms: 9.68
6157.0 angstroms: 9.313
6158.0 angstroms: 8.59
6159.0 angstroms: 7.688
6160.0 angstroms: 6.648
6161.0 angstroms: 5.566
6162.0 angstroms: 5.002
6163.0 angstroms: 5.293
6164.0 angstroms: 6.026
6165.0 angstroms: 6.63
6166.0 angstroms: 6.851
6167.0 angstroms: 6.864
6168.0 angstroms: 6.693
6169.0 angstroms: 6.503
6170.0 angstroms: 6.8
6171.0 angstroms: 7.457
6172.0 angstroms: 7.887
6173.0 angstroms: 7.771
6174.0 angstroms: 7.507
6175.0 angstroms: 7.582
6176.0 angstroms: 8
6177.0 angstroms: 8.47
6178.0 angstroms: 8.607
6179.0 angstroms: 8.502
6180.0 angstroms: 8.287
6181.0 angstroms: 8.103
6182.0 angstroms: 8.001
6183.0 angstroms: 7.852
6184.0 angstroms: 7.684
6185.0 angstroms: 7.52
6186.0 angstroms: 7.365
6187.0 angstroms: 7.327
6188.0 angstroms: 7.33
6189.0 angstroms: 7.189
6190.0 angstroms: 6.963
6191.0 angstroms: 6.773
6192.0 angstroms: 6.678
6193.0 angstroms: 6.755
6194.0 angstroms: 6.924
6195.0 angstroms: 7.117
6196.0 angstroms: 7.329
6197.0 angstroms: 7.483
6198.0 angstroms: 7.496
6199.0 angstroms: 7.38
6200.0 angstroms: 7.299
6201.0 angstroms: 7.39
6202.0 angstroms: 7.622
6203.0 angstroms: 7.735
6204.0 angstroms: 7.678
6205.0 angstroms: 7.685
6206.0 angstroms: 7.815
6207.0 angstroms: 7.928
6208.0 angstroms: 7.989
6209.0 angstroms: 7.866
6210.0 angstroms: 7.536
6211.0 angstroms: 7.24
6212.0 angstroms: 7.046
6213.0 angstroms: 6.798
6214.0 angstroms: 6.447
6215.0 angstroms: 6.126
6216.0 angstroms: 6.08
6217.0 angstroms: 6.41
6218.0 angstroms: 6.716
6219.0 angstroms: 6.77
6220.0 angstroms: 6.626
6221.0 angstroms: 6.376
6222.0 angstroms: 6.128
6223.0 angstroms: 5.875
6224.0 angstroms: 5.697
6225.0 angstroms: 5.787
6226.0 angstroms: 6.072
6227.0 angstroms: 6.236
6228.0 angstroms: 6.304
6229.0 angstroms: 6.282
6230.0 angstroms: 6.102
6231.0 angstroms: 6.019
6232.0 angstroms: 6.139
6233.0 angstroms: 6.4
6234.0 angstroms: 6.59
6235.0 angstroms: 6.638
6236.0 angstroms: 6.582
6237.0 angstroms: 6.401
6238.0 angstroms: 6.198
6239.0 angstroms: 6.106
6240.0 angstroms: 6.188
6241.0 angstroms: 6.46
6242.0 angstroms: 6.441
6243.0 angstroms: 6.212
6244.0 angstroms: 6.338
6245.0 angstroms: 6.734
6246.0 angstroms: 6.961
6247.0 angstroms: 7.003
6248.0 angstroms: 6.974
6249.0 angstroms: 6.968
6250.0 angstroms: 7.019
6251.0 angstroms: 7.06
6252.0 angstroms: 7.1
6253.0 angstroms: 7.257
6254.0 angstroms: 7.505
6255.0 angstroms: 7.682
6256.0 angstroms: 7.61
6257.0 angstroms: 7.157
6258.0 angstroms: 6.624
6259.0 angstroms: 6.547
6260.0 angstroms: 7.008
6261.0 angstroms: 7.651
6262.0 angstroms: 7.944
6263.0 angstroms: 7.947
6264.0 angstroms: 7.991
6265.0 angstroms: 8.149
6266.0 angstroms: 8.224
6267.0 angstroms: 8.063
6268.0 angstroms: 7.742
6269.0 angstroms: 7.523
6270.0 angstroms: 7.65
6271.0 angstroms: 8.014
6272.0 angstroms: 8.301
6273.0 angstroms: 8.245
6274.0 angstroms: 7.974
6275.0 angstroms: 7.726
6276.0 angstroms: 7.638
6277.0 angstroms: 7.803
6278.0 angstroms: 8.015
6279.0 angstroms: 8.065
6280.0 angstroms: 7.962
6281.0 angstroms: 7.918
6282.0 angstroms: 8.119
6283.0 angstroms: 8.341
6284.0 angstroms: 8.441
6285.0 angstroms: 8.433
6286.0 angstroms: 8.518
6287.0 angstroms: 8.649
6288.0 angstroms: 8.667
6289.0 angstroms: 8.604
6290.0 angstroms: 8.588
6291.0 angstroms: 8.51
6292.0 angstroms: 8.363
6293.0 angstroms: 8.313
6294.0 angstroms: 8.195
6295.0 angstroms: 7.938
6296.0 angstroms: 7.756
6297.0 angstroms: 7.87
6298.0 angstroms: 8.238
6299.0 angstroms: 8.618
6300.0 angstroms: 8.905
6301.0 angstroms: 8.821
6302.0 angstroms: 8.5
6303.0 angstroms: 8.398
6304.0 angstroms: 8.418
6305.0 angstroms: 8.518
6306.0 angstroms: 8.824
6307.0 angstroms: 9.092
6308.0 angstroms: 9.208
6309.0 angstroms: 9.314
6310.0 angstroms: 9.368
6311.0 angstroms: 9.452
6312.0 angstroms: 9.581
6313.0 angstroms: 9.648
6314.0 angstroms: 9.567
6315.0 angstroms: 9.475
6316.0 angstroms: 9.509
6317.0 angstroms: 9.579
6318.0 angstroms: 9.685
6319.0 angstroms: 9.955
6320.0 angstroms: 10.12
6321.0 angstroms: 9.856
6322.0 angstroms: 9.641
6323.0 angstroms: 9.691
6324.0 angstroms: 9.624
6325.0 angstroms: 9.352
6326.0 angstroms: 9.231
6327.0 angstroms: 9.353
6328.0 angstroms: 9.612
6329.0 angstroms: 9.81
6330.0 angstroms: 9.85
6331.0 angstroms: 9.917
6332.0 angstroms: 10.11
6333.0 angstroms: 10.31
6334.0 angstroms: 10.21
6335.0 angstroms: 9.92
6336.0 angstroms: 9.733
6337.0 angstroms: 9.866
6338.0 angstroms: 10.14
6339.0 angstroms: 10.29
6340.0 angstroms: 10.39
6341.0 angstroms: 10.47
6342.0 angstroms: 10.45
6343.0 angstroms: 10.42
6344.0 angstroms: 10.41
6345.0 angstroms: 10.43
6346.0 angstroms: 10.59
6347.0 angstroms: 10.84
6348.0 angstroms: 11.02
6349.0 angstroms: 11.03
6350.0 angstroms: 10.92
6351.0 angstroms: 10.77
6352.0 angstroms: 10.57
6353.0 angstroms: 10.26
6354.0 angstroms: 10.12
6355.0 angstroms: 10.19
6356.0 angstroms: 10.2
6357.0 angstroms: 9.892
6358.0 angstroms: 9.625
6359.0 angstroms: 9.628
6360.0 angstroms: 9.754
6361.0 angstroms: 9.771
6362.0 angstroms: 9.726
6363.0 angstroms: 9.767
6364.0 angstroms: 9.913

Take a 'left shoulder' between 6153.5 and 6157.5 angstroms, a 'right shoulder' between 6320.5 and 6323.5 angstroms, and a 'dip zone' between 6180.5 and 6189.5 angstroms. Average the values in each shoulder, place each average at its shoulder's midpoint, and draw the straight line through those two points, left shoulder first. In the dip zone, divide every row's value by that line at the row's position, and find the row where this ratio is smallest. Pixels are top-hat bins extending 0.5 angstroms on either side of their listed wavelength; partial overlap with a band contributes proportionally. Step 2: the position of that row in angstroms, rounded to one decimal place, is 6189.0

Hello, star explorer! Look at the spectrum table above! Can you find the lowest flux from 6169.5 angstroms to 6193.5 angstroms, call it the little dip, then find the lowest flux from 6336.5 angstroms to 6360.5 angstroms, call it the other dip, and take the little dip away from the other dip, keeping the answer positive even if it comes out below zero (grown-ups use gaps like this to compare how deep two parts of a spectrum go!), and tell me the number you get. 2.9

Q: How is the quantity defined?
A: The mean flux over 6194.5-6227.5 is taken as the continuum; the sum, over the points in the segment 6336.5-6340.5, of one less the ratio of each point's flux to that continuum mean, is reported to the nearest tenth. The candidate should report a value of -1.8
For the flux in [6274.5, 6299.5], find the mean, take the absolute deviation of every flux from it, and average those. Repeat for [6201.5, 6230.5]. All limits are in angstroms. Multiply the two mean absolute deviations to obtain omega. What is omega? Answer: 0.18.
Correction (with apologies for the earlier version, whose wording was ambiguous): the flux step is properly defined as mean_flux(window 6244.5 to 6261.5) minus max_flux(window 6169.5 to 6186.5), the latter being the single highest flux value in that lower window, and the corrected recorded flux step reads -1.5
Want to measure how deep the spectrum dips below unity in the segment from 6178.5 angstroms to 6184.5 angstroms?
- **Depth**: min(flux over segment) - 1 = 6.7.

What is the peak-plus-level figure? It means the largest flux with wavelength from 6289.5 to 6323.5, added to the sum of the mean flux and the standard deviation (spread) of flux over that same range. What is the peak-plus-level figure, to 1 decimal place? 19.8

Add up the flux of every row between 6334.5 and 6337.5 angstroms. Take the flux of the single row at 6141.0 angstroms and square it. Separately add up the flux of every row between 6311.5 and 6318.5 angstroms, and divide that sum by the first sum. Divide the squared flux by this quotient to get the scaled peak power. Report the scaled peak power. 46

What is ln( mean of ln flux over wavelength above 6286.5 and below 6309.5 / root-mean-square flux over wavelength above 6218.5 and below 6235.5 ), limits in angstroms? -1.07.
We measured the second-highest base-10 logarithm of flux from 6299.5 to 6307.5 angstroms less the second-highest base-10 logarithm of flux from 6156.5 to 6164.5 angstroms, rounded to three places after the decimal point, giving 0.016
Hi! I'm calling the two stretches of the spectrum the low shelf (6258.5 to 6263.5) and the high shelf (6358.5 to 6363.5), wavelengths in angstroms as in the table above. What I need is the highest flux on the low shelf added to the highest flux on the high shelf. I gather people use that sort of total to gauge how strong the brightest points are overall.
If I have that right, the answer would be 17.7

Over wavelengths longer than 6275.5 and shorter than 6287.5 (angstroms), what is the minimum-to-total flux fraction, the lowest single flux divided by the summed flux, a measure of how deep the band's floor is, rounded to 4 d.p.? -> 0.0780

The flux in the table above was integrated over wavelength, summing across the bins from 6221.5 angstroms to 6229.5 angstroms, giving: 48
